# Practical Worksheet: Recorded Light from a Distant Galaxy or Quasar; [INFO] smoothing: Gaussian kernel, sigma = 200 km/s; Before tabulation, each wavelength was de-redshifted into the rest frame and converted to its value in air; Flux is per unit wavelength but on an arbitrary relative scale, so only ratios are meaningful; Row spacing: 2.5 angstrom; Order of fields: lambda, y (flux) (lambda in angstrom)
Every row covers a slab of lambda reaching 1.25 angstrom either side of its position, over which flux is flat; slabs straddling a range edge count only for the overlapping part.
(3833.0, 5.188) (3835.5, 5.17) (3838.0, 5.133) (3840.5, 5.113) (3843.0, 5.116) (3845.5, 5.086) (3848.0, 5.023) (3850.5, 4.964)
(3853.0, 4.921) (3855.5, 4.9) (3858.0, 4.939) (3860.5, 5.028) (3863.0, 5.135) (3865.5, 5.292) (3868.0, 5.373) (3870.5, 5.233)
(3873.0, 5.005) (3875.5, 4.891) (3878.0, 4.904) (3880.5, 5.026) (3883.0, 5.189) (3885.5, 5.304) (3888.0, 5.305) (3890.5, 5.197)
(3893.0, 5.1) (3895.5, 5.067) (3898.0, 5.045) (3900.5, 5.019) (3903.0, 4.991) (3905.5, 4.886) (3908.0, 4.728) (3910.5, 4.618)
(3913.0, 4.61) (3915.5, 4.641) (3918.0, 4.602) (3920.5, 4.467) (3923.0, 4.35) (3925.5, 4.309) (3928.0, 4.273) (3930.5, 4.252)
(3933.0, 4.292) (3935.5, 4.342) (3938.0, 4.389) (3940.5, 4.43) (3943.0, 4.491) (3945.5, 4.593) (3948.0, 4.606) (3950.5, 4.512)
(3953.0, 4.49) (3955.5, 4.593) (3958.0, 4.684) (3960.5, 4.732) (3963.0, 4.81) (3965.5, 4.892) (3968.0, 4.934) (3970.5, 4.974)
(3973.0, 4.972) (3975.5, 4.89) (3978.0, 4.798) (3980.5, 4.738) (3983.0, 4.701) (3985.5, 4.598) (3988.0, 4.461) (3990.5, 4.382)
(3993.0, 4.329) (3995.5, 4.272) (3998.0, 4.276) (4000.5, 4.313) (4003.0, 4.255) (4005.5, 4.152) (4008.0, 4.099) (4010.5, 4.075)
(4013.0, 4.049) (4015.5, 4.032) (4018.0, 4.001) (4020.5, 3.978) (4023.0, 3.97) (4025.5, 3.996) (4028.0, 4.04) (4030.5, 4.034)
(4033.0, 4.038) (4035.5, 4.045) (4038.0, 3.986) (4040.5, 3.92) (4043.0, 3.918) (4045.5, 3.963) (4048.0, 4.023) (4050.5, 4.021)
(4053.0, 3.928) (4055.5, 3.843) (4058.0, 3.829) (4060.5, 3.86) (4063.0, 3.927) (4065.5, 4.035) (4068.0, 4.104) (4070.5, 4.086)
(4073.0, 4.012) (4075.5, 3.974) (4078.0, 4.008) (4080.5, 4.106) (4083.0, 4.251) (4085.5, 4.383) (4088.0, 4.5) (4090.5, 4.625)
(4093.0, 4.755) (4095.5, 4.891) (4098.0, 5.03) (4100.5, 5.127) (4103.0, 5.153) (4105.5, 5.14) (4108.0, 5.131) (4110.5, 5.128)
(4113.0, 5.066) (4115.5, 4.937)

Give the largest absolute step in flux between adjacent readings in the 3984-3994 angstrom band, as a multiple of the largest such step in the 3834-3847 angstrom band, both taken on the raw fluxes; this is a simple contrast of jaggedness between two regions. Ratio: 3.7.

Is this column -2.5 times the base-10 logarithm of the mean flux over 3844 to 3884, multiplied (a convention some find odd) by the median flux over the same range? -8.8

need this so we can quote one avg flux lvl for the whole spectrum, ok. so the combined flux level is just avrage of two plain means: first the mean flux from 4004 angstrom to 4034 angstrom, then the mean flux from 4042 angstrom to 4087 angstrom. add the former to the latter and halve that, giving 4.0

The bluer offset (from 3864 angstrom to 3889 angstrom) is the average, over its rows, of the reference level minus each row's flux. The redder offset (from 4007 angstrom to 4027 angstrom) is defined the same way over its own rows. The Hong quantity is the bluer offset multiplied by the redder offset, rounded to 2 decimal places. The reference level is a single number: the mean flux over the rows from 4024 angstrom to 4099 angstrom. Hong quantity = -0.11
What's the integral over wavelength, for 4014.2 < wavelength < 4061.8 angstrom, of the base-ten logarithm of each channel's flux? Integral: 28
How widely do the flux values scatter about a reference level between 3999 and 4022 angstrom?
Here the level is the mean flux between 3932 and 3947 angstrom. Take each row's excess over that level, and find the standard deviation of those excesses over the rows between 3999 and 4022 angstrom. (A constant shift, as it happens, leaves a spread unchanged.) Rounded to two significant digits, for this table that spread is 0.11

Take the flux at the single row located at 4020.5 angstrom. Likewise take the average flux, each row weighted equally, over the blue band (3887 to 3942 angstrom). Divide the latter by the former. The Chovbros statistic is 1.18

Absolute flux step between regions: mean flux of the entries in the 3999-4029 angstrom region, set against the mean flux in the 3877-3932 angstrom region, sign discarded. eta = 0.73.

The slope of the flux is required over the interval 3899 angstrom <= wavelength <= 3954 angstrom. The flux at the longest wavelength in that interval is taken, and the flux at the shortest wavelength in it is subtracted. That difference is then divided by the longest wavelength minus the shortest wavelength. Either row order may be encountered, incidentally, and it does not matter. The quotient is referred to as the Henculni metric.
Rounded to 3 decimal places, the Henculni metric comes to -0.010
